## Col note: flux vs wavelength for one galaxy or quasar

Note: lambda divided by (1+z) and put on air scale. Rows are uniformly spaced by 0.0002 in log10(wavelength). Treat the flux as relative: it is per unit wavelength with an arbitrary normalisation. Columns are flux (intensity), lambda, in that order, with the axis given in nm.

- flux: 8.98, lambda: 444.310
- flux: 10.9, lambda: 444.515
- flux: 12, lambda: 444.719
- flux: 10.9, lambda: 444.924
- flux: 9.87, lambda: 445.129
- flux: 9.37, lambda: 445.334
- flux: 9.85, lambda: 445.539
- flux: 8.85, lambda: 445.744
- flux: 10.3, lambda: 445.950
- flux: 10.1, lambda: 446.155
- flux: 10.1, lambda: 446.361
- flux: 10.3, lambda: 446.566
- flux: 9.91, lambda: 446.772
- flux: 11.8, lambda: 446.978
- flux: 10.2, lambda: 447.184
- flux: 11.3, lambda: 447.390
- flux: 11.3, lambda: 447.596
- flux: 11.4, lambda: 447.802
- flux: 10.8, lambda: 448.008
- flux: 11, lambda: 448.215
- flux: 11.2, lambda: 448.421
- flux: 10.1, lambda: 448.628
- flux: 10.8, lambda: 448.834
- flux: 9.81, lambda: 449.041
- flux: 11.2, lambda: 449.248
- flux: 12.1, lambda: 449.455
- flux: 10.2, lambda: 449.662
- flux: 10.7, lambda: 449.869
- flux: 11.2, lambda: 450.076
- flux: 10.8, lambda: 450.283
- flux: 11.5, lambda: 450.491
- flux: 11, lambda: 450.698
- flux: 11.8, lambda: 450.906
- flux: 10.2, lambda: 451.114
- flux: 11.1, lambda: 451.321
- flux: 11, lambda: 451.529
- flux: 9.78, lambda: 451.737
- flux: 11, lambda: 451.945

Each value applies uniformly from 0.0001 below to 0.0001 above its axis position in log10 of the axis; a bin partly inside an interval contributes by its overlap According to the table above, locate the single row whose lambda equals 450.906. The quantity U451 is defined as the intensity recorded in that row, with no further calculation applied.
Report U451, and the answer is 11.8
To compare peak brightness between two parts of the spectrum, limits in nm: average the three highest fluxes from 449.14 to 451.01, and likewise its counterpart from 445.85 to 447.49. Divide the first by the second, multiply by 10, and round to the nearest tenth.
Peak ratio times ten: 10.6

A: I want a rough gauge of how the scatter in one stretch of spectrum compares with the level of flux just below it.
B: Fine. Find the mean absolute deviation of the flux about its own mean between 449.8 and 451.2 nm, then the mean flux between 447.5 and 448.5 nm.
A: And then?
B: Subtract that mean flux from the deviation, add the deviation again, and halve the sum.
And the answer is -5.17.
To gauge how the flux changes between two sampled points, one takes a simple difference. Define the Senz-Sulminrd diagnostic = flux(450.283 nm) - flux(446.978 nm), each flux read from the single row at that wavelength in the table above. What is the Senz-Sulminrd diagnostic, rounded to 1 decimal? -1.0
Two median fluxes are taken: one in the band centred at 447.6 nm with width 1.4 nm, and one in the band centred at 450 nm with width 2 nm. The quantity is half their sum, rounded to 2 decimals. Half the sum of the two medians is 11.20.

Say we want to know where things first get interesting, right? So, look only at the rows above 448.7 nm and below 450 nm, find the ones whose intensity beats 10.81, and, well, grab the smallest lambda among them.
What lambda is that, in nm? 449.248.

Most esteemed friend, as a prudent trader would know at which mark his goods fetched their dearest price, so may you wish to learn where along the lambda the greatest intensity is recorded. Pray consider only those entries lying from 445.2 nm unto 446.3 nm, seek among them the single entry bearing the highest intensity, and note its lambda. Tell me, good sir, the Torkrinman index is 445.950 nm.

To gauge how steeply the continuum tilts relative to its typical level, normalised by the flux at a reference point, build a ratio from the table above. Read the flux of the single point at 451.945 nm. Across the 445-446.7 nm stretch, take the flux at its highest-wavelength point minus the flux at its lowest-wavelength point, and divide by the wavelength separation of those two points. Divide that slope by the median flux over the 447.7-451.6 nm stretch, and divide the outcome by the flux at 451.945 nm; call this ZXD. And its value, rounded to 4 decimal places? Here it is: 0.0025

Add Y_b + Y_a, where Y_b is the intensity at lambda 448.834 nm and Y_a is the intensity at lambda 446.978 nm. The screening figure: 22.6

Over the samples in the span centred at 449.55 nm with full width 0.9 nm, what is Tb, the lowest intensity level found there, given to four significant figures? 10.20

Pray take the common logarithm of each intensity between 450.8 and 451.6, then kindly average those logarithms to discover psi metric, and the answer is 1.042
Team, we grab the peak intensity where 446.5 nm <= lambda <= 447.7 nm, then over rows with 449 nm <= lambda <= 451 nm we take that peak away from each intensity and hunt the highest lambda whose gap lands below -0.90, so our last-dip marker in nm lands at 450.283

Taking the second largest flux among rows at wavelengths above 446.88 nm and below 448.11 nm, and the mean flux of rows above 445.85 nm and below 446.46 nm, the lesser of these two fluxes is 10.2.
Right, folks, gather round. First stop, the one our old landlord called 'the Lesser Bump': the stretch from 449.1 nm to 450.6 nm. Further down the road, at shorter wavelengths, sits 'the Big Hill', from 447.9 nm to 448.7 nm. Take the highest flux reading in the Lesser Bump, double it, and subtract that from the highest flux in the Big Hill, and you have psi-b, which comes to -13.0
